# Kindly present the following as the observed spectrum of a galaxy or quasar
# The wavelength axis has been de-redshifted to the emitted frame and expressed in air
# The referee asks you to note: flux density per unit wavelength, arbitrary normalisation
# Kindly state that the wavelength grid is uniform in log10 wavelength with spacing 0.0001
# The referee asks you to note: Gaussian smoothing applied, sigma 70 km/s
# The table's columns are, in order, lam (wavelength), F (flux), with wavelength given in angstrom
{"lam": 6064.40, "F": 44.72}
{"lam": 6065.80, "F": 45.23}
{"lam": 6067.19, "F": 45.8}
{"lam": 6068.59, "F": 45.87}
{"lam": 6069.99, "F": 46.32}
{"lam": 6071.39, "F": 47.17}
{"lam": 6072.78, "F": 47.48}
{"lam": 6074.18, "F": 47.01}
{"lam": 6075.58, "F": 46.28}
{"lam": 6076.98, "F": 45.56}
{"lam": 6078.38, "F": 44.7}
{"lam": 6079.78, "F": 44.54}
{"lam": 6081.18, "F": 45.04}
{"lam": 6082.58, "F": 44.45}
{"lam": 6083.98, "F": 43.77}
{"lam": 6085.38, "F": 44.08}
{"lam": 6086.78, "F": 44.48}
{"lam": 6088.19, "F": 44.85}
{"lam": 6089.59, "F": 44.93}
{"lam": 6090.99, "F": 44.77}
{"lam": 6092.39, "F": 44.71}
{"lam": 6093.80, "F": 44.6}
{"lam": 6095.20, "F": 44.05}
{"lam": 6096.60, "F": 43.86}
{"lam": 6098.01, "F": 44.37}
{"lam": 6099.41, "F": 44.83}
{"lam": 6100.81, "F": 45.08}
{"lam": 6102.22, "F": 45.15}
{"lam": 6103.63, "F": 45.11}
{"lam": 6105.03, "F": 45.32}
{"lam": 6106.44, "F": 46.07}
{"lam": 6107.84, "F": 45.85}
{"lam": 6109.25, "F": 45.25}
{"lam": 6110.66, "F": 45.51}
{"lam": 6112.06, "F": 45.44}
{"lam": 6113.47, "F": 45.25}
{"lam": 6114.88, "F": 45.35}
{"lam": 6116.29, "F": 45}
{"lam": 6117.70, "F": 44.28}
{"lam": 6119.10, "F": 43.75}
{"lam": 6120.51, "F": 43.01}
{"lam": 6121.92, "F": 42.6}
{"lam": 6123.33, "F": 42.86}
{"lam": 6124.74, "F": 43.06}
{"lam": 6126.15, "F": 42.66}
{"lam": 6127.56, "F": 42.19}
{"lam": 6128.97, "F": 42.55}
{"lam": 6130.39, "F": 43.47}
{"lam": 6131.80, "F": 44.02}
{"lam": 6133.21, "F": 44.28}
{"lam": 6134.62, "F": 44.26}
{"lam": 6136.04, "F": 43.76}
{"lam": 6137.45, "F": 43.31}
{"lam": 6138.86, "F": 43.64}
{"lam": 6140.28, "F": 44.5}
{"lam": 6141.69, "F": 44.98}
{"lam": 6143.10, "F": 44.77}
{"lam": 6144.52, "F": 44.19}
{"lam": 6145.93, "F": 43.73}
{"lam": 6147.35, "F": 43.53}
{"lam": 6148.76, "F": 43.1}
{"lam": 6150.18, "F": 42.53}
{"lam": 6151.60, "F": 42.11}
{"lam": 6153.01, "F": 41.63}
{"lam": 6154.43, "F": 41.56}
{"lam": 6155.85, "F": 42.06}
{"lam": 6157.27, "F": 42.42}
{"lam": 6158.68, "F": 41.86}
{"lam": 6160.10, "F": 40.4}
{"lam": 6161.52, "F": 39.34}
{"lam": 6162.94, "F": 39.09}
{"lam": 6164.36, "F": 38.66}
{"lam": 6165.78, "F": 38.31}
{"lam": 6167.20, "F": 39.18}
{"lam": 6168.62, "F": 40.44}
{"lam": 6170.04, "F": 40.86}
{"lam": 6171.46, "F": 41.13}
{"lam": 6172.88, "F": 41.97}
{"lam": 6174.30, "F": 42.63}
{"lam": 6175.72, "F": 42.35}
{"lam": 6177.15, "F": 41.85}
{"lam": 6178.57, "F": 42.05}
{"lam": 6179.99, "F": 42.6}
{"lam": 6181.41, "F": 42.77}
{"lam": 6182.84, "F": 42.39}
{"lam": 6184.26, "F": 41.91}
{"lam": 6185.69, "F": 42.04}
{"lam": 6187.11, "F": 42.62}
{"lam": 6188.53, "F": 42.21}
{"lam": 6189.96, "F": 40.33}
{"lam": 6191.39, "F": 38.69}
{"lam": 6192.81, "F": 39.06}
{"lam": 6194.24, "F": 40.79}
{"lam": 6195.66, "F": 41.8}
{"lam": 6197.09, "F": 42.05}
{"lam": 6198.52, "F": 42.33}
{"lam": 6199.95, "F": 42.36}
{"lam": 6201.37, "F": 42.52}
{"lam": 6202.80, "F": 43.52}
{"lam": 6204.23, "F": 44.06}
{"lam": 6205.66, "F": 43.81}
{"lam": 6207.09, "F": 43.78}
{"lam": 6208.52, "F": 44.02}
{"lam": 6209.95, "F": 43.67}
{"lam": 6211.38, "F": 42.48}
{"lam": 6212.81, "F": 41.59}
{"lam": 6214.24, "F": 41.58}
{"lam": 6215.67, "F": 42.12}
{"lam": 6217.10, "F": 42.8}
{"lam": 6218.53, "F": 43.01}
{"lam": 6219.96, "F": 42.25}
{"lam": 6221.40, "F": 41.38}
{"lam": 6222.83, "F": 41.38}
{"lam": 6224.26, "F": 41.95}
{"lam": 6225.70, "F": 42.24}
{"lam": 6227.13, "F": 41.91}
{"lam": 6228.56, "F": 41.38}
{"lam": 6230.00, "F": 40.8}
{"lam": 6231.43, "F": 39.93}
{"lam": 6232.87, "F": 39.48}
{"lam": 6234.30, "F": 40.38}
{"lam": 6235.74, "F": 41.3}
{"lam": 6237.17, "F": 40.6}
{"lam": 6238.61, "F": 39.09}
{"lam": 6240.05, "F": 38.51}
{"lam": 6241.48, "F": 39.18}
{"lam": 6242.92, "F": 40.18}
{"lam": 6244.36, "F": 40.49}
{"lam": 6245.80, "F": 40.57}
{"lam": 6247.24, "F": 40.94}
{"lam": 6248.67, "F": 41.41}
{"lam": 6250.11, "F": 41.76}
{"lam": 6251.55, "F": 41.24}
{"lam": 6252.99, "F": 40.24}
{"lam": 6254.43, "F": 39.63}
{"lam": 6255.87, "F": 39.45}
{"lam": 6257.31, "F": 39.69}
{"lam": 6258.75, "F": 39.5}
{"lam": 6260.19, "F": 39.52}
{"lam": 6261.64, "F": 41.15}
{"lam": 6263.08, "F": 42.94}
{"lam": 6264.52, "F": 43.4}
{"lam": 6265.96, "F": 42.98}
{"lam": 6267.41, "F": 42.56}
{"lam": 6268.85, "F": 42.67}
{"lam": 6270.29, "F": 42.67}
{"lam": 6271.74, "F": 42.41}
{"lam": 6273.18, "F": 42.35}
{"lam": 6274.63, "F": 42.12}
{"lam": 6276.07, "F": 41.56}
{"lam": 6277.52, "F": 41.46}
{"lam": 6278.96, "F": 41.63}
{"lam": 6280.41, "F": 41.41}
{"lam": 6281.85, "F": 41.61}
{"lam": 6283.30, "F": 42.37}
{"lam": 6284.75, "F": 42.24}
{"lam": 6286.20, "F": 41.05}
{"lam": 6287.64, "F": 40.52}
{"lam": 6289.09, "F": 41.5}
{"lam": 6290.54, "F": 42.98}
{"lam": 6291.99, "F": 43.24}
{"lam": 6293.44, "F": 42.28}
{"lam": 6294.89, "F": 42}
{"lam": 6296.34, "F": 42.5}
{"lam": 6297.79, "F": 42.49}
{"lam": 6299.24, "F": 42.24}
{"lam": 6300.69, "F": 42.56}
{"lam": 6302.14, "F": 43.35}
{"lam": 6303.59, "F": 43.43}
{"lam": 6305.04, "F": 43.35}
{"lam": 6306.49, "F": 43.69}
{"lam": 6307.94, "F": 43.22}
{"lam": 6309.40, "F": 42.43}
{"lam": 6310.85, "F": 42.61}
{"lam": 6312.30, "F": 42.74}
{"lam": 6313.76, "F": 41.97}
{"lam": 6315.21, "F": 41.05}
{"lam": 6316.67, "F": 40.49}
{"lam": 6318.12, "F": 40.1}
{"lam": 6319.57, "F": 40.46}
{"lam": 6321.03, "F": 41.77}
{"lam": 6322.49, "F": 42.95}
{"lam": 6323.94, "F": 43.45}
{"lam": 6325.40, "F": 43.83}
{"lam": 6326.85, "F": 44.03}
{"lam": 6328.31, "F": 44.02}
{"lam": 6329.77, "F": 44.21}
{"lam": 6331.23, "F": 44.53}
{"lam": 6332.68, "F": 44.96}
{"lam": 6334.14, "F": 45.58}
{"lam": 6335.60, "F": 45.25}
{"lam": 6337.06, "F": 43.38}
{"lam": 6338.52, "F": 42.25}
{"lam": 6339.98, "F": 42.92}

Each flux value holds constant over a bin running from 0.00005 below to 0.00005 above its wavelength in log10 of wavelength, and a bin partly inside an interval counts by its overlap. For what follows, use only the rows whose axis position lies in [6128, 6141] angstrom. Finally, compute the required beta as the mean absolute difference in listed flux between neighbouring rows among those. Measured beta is 0.49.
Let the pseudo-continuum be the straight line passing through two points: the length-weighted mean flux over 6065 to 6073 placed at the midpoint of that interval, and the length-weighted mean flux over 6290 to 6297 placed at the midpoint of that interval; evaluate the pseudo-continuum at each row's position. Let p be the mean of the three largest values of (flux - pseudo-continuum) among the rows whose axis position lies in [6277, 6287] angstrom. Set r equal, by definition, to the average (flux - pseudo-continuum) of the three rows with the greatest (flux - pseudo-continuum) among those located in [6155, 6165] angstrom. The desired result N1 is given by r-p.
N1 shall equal -2.0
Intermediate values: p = -0.7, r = -2.7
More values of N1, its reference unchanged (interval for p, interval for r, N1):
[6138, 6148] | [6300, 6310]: 1.4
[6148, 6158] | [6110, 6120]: 2.1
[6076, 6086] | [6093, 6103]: 0.3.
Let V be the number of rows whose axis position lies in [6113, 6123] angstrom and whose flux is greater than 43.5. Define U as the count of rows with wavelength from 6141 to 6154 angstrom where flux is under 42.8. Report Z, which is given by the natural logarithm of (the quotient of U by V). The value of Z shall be -0.51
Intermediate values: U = 3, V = 5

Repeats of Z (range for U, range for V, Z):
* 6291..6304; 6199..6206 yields 0.69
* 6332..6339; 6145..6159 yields -0.69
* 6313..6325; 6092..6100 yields 0.00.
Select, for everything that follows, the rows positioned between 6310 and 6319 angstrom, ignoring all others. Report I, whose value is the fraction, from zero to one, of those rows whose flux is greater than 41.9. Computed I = 0.5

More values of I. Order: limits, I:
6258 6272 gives 0.7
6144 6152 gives 1.0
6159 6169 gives 0.0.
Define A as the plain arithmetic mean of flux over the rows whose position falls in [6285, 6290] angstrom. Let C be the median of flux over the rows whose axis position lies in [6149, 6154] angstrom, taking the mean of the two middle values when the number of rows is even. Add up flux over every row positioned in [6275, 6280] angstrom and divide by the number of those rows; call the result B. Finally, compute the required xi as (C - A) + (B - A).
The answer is 1.6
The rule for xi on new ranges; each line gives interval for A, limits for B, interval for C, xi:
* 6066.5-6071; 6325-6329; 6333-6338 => -2.8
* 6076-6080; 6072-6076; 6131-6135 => 1.3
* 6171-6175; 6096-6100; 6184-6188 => 2.6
